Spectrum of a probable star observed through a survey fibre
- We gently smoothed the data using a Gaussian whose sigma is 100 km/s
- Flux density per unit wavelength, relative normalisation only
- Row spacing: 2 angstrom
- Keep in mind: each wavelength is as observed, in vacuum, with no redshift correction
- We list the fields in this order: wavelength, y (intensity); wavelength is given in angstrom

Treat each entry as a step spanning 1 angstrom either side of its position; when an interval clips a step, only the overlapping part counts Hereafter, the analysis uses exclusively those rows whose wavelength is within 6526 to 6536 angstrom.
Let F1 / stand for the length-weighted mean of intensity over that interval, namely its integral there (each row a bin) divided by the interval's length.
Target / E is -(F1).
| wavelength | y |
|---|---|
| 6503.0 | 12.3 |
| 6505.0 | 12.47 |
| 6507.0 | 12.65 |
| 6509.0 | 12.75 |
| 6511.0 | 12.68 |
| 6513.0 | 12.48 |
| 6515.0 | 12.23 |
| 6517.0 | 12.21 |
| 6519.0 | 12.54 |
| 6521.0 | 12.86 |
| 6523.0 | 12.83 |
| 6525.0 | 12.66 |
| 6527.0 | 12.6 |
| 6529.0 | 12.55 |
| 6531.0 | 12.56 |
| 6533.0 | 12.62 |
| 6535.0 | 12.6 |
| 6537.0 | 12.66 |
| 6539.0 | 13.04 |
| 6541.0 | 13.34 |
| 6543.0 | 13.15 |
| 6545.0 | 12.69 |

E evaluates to -12.6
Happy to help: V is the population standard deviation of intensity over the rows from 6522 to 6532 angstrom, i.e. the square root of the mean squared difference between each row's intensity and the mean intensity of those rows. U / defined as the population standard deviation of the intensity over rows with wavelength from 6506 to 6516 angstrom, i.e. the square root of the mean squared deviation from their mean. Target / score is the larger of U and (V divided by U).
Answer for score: 0.6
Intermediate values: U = 0.19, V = 0.10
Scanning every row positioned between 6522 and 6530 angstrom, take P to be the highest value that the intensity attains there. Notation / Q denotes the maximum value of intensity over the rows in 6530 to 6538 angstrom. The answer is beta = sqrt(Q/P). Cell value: 0.99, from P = 12.83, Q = 12.66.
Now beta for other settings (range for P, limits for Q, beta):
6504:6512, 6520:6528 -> 1.00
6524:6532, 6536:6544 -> 1.03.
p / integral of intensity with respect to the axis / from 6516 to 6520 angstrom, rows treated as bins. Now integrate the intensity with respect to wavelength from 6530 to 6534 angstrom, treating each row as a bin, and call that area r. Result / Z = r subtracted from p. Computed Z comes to -0.9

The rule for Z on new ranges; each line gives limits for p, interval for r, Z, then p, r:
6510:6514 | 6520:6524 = -1.1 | 50.32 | 51.4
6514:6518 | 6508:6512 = -2.0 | 48.88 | 50.9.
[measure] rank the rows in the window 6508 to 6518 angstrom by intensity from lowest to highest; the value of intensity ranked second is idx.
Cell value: 12.23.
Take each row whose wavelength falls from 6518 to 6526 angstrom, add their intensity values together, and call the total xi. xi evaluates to 51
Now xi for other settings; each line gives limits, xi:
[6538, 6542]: 26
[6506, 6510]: 25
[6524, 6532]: 50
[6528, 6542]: 89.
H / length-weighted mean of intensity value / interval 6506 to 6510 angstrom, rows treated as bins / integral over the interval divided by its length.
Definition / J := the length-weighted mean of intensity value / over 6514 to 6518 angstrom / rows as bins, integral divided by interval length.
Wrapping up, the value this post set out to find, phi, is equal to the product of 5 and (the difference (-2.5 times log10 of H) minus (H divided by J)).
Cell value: -18.99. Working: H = 12.7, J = 12.2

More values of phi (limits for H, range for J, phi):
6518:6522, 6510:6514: -18.85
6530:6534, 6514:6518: -18.90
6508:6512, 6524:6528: -18.84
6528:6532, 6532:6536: -18.71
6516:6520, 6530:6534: -18.57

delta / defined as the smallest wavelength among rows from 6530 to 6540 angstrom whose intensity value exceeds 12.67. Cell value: 6539.0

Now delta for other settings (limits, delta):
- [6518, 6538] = 6521.0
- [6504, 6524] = 6509.0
